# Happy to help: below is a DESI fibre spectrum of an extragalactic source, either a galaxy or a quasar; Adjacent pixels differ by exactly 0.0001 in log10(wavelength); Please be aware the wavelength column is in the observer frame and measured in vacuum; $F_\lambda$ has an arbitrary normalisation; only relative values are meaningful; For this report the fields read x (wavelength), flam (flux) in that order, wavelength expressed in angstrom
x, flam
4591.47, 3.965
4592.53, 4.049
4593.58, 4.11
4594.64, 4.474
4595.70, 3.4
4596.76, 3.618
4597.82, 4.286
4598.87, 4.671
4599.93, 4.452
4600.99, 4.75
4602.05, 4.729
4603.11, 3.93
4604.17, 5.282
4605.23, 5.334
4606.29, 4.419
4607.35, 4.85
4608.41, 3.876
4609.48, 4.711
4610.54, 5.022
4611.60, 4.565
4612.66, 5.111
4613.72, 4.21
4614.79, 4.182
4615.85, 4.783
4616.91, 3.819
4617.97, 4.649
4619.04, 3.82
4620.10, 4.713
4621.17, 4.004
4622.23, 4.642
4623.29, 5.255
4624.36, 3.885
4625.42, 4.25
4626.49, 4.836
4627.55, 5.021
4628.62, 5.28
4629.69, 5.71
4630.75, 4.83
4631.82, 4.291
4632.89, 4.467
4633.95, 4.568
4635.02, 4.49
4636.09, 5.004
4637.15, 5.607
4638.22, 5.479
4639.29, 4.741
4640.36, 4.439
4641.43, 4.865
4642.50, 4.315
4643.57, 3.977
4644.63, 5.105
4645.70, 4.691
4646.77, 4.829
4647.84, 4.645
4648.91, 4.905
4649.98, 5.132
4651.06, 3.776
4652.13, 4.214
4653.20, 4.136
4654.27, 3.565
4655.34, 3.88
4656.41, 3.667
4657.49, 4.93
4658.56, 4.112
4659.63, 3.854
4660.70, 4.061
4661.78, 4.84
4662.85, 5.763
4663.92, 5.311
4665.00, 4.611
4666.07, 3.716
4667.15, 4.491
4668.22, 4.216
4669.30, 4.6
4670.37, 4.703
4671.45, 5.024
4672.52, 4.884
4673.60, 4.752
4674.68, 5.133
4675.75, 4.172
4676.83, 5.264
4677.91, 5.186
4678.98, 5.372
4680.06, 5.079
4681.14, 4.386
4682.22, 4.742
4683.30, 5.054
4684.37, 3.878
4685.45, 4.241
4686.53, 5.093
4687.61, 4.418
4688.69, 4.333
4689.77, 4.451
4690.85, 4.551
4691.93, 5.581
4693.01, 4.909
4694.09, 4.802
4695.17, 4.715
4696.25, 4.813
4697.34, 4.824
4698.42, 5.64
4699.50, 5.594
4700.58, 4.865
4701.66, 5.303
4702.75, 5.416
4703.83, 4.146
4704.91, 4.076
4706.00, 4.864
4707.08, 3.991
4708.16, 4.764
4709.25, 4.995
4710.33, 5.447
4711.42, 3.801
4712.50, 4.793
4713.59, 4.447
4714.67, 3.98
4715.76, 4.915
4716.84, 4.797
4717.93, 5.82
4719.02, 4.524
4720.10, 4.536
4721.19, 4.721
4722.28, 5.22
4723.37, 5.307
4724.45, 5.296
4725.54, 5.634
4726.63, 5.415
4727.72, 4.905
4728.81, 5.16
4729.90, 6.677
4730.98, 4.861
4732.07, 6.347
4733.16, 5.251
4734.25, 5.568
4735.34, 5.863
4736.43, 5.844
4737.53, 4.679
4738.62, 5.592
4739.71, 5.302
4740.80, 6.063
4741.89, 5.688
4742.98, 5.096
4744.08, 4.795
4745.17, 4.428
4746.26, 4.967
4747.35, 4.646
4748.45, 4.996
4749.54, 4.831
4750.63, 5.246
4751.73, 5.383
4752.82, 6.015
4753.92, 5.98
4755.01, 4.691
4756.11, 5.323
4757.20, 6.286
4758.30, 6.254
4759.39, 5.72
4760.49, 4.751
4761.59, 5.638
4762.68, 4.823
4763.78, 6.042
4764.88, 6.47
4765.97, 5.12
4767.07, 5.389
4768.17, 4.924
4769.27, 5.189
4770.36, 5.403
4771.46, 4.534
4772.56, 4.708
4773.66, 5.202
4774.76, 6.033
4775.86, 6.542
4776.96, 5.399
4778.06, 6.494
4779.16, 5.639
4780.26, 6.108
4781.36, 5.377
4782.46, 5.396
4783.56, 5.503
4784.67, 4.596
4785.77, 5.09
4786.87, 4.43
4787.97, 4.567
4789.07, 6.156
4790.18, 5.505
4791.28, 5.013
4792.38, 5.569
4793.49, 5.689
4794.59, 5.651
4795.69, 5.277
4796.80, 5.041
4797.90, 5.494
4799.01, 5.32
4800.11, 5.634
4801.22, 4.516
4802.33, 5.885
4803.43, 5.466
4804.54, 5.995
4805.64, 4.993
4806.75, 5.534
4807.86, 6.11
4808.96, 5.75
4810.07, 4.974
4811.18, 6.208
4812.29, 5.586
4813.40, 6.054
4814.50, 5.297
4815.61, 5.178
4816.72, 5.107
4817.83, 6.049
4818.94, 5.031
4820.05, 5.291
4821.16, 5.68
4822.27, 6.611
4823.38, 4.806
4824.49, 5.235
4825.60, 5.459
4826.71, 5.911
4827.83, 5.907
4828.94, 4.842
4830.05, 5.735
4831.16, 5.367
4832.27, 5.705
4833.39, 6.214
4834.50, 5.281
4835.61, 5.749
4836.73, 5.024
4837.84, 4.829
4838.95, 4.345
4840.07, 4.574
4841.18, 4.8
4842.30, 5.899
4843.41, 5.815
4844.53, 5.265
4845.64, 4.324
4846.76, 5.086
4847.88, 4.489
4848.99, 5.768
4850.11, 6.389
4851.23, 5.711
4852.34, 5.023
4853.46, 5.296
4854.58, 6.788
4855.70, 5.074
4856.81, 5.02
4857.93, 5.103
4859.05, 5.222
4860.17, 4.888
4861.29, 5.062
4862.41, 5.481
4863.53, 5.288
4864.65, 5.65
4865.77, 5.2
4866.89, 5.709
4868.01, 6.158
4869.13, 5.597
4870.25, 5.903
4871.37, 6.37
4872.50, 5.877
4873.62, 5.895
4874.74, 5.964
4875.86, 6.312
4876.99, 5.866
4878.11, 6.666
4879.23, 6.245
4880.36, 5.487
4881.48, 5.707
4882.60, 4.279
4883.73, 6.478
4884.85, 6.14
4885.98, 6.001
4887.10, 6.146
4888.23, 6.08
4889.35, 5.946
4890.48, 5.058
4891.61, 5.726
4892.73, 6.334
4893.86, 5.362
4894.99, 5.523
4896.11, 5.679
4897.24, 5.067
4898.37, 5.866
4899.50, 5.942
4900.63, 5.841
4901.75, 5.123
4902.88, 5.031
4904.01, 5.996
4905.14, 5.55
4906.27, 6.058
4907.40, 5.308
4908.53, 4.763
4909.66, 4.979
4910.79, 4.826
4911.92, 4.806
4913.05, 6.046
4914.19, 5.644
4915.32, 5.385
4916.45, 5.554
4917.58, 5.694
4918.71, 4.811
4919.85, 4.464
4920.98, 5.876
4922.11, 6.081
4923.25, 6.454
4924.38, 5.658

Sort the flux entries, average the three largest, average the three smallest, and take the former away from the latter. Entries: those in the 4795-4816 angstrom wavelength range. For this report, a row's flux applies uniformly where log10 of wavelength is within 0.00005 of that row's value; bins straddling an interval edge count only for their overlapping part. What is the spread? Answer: -1.30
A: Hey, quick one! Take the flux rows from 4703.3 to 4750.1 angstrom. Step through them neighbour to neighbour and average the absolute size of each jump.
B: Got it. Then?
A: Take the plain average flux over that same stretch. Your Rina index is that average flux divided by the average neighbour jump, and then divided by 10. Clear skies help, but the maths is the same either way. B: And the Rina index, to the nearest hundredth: 0.85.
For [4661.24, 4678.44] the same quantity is 0.94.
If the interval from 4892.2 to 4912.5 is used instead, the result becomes 1.27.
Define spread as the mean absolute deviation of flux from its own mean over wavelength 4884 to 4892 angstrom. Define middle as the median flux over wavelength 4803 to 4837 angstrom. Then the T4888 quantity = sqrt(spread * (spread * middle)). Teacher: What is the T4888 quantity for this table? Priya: 0.64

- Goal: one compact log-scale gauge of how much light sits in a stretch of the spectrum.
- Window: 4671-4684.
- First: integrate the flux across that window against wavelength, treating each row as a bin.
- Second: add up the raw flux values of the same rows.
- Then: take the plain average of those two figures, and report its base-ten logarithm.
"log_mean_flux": 1.79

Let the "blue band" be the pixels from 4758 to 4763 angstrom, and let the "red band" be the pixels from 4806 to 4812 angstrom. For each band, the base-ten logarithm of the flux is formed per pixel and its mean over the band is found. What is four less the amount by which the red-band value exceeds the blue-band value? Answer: 3.98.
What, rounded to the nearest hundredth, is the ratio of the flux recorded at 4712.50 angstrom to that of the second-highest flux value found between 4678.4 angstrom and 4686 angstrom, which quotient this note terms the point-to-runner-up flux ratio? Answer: 0.94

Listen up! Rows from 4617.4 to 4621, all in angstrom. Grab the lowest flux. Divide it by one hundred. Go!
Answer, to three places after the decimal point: 0.038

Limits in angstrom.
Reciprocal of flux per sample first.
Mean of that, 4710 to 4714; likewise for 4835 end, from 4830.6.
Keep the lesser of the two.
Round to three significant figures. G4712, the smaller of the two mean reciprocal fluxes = 0.178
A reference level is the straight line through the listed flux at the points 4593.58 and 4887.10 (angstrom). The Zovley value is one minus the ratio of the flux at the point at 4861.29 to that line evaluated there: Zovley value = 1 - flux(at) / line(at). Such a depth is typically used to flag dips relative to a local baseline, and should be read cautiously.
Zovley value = 0.15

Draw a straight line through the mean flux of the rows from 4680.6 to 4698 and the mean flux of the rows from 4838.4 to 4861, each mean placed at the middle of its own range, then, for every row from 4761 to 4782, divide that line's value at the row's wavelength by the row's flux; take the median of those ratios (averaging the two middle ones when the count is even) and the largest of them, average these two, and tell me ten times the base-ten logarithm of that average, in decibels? 0.0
